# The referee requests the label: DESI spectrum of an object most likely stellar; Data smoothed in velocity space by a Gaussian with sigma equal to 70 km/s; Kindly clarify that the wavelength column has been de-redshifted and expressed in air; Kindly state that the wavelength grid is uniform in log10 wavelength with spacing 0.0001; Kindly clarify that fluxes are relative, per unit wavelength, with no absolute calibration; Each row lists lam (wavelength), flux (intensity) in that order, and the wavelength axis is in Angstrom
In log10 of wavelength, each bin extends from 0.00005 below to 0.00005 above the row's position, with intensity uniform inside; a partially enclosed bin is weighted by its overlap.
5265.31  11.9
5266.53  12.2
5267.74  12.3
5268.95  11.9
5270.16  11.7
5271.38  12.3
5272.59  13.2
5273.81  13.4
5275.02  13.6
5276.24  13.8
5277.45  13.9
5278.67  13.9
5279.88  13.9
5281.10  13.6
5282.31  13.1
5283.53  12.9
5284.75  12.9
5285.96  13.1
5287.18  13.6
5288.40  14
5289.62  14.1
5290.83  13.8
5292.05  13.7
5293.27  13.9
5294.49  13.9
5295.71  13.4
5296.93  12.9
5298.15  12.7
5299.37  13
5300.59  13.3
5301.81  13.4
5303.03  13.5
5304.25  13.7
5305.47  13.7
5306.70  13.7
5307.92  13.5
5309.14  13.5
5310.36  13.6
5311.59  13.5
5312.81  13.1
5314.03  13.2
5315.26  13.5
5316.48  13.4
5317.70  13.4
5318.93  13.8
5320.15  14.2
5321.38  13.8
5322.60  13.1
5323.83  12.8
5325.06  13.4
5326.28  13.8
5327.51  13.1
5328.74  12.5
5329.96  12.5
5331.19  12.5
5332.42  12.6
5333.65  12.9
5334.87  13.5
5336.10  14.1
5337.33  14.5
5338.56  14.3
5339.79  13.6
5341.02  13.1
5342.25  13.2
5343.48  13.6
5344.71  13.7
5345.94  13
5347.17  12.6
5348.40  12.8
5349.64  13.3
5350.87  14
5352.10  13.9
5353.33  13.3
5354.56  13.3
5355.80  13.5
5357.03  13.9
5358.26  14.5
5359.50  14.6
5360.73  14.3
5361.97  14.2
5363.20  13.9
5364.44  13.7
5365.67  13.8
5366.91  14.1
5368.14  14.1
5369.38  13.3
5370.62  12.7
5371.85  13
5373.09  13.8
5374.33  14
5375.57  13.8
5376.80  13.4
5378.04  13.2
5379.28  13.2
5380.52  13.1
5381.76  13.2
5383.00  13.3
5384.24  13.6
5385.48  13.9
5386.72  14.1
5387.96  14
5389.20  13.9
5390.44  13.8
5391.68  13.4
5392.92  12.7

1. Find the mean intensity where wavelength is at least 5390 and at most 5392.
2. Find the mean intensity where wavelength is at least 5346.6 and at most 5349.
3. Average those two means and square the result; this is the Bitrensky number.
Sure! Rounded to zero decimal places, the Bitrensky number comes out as 173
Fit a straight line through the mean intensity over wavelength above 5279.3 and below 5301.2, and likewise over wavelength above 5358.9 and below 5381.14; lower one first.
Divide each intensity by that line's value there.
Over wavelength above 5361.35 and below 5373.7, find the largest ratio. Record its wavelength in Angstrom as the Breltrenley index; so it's 5361.97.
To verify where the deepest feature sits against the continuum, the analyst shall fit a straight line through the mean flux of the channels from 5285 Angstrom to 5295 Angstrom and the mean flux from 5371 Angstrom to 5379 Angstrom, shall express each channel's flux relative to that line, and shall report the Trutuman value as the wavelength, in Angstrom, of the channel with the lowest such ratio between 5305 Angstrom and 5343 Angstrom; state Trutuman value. 5328.74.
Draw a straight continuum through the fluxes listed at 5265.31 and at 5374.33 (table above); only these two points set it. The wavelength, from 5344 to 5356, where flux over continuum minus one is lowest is 5347.17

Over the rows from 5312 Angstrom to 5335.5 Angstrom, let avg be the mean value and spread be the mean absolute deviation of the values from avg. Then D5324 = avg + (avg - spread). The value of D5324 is 26.0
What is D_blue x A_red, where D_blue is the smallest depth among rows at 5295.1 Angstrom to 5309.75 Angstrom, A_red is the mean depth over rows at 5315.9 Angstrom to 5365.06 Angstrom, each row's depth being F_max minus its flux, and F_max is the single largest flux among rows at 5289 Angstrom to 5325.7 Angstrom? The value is 0.35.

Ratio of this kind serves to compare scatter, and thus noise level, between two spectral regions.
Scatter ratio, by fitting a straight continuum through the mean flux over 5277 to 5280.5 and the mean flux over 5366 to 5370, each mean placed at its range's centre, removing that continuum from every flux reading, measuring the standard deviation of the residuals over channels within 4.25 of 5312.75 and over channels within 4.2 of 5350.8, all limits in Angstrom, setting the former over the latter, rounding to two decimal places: 0.35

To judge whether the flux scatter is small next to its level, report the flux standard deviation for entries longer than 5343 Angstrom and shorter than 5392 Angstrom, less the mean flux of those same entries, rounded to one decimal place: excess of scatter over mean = -13.1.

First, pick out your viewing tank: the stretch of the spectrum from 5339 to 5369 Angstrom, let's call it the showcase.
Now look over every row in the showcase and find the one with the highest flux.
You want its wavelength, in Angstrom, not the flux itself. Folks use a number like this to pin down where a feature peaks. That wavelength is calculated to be 5359.50 Angstrom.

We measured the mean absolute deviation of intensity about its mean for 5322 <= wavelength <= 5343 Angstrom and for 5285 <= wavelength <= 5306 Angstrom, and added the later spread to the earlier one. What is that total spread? 0.840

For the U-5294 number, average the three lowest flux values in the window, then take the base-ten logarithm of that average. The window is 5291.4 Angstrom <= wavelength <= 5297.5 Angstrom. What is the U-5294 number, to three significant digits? 1.12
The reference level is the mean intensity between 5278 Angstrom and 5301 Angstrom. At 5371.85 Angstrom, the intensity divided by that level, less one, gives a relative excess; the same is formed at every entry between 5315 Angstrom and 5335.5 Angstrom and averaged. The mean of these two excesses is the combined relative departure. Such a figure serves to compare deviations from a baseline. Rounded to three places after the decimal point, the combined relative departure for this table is -0.026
